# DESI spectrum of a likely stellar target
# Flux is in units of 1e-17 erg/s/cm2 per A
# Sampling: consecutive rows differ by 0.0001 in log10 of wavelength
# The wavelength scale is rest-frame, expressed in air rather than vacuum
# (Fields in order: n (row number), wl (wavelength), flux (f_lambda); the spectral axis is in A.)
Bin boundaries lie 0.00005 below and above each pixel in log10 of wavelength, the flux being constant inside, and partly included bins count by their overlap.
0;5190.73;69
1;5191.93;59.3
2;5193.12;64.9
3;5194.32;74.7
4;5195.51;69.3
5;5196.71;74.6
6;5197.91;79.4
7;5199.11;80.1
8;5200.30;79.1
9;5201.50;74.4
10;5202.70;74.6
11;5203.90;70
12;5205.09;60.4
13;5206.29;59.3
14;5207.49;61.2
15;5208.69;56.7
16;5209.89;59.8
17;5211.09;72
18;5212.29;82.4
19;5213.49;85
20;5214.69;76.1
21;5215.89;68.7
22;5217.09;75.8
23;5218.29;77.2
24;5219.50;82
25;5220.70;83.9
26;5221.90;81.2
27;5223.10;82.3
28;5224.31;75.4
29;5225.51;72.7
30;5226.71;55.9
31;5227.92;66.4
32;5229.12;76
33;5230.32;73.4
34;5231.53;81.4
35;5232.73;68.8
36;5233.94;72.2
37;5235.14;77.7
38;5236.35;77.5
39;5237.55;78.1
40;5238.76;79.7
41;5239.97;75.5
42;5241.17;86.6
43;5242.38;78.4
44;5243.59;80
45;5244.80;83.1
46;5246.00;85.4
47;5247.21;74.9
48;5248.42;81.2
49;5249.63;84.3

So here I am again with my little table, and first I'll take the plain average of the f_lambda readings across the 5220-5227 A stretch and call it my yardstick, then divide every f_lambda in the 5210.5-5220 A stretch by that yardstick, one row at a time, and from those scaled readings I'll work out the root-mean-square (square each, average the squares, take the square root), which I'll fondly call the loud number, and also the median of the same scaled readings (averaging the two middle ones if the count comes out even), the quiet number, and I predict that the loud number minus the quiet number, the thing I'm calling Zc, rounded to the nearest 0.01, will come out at 0.01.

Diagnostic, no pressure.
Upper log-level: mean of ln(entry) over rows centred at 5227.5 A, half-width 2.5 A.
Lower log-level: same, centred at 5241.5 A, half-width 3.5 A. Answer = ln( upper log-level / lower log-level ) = -0.04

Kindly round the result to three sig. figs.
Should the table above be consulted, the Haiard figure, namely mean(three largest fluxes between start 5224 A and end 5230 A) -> 74.7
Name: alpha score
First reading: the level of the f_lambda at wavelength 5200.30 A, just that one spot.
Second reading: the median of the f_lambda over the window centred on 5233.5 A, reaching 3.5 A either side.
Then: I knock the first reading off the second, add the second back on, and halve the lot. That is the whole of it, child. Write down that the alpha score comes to 36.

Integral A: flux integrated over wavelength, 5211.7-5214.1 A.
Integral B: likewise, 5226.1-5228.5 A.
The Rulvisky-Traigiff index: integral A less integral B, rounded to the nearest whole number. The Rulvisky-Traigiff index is 54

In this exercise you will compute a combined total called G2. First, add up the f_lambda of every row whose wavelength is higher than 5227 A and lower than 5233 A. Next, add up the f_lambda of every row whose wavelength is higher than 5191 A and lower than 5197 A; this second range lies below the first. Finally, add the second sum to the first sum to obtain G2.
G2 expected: 709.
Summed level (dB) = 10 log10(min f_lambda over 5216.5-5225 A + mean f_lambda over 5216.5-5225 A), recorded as 21.9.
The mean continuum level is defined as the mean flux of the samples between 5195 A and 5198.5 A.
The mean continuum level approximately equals 74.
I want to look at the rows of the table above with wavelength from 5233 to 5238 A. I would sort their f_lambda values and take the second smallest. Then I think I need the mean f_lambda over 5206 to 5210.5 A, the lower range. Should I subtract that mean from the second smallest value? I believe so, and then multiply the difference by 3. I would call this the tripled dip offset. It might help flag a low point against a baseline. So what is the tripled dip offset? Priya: 55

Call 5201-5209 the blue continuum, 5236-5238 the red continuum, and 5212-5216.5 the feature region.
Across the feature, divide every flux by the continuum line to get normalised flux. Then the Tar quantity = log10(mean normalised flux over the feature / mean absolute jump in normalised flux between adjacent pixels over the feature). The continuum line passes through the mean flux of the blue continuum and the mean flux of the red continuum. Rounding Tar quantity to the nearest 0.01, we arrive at 1.08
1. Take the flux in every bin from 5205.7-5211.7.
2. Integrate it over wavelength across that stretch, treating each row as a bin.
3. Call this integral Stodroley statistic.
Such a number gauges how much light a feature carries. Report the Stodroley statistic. 371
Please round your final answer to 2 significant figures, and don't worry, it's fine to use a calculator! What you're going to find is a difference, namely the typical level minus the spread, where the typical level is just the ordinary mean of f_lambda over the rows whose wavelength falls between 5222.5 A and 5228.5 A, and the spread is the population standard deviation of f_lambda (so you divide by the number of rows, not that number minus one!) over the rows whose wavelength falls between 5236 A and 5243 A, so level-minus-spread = 67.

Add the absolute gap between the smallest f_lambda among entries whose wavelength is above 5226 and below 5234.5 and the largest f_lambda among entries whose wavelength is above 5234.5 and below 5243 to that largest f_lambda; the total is 117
